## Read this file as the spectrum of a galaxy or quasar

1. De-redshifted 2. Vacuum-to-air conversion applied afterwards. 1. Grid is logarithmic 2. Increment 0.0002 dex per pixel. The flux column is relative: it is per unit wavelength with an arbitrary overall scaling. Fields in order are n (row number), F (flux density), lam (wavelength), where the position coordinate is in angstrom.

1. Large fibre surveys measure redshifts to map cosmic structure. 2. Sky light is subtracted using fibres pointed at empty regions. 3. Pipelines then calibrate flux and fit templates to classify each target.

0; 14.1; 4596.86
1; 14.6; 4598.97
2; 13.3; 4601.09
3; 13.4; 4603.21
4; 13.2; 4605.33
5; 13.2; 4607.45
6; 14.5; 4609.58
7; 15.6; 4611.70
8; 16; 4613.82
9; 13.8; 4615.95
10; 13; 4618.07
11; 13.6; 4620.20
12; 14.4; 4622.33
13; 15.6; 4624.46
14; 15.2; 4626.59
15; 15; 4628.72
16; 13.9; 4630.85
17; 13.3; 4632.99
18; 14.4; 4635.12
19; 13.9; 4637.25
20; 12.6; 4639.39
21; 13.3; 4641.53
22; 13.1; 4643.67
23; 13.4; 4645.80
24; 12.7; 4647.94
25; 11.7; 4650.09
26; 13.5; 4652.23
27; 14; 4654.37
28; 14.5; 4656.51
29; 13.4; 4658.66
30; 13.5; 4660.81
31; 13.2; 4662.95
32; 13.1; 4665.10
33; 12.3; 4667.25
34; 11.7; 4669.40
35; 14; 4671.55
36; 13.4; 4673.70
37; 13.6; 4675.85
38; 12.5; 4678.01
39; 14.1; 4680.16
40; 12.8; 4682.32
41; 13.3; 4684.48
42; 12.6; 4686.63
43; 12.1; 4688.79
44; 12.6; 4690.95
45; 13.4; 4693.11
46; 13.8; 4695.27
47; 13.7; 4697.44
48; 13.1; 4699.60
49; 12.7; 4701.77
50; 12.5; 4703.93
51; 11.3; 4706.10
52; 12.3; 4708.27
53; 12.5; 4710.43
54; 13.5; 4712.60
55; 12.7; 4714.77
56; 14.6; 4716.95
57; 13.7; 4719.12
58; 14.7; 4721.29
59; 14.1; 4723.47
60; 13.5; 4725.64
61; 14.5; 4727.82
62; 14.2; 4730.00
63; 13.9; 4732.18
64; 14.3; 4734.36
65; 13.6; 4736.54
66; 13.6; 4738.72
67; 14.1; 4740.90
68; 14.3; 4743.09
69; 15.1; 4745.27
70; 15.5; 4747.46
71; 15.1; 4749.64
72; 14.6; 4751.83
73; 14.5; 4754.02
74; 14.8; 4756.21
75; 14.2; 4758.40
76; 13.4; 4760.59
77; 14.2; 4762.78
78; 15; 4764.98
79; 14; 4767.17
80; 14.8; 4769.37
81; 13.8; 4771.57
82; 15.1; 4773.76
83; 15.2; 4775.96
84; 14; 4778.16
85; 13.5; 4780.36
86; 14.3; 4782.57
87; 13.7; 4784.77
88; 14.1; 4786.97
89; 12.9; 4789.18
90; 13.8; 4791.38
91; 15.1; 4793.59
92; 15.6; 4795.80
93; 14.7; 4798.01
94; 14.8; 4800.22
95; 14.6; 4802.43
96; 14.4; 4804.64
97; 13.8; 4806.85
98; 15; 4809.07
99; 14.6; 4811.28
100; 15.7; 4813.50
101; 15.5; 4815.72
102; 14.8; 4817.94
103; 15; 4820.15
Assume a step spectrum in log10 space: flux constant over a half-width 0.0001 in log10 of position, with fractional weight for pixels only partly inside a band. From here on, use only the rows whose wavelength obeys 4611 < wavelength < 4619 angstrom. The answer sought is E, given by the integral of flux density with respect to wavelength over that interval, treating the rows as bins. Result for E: 117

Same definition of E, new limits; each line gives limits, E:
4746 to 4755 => 134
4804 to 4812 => 116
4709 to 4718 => 120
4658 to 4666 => 106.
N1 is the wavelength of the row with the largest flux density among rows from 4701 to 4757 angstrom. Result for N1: 4747.46 angstrom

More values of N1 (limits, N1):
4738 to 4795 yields 4747.46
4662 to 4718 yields 4716.95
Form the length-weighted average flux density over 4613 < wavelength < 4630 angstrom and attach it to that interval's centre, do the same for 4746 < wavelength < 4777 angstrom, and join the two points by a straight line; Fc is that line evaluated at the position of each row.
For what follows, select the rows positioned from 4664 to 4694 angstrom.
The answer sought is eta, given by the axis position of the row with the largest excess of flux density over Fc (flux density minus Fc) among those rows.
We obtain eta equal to 4680.16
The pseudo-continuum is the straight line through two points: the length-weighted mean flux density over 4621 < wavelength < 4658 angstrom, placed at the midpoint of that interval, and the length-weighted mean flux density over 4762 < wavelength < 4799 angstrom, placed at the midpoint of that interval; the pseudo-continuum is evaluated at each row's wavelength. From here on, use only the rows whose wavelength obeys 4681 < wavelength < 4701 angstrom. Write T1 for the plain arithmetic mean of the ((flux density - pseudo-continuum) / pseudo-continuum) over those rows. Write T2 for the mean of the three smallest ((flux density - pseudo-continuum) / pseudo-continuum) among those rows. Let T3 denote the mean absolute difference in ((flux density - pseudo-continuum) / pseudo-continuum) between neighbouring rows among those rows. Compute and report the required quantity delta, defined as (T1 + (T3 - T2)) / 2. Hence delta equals 0.040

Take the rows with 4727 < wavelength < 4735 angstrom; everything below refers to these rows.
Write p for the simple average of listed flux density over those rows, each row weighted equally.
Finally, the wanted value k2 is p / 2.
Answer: 7.11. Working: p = 14.2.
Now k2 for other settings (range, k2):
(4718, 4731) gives 7.06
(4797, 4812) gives 7.28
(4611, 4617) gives 7.57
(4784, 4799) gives 7.14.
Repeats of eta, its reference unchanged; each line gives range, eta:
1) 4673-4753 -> 4747.46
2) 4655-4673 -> 4656.51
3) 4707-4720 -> 4716.95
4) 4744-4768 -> 4747.46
